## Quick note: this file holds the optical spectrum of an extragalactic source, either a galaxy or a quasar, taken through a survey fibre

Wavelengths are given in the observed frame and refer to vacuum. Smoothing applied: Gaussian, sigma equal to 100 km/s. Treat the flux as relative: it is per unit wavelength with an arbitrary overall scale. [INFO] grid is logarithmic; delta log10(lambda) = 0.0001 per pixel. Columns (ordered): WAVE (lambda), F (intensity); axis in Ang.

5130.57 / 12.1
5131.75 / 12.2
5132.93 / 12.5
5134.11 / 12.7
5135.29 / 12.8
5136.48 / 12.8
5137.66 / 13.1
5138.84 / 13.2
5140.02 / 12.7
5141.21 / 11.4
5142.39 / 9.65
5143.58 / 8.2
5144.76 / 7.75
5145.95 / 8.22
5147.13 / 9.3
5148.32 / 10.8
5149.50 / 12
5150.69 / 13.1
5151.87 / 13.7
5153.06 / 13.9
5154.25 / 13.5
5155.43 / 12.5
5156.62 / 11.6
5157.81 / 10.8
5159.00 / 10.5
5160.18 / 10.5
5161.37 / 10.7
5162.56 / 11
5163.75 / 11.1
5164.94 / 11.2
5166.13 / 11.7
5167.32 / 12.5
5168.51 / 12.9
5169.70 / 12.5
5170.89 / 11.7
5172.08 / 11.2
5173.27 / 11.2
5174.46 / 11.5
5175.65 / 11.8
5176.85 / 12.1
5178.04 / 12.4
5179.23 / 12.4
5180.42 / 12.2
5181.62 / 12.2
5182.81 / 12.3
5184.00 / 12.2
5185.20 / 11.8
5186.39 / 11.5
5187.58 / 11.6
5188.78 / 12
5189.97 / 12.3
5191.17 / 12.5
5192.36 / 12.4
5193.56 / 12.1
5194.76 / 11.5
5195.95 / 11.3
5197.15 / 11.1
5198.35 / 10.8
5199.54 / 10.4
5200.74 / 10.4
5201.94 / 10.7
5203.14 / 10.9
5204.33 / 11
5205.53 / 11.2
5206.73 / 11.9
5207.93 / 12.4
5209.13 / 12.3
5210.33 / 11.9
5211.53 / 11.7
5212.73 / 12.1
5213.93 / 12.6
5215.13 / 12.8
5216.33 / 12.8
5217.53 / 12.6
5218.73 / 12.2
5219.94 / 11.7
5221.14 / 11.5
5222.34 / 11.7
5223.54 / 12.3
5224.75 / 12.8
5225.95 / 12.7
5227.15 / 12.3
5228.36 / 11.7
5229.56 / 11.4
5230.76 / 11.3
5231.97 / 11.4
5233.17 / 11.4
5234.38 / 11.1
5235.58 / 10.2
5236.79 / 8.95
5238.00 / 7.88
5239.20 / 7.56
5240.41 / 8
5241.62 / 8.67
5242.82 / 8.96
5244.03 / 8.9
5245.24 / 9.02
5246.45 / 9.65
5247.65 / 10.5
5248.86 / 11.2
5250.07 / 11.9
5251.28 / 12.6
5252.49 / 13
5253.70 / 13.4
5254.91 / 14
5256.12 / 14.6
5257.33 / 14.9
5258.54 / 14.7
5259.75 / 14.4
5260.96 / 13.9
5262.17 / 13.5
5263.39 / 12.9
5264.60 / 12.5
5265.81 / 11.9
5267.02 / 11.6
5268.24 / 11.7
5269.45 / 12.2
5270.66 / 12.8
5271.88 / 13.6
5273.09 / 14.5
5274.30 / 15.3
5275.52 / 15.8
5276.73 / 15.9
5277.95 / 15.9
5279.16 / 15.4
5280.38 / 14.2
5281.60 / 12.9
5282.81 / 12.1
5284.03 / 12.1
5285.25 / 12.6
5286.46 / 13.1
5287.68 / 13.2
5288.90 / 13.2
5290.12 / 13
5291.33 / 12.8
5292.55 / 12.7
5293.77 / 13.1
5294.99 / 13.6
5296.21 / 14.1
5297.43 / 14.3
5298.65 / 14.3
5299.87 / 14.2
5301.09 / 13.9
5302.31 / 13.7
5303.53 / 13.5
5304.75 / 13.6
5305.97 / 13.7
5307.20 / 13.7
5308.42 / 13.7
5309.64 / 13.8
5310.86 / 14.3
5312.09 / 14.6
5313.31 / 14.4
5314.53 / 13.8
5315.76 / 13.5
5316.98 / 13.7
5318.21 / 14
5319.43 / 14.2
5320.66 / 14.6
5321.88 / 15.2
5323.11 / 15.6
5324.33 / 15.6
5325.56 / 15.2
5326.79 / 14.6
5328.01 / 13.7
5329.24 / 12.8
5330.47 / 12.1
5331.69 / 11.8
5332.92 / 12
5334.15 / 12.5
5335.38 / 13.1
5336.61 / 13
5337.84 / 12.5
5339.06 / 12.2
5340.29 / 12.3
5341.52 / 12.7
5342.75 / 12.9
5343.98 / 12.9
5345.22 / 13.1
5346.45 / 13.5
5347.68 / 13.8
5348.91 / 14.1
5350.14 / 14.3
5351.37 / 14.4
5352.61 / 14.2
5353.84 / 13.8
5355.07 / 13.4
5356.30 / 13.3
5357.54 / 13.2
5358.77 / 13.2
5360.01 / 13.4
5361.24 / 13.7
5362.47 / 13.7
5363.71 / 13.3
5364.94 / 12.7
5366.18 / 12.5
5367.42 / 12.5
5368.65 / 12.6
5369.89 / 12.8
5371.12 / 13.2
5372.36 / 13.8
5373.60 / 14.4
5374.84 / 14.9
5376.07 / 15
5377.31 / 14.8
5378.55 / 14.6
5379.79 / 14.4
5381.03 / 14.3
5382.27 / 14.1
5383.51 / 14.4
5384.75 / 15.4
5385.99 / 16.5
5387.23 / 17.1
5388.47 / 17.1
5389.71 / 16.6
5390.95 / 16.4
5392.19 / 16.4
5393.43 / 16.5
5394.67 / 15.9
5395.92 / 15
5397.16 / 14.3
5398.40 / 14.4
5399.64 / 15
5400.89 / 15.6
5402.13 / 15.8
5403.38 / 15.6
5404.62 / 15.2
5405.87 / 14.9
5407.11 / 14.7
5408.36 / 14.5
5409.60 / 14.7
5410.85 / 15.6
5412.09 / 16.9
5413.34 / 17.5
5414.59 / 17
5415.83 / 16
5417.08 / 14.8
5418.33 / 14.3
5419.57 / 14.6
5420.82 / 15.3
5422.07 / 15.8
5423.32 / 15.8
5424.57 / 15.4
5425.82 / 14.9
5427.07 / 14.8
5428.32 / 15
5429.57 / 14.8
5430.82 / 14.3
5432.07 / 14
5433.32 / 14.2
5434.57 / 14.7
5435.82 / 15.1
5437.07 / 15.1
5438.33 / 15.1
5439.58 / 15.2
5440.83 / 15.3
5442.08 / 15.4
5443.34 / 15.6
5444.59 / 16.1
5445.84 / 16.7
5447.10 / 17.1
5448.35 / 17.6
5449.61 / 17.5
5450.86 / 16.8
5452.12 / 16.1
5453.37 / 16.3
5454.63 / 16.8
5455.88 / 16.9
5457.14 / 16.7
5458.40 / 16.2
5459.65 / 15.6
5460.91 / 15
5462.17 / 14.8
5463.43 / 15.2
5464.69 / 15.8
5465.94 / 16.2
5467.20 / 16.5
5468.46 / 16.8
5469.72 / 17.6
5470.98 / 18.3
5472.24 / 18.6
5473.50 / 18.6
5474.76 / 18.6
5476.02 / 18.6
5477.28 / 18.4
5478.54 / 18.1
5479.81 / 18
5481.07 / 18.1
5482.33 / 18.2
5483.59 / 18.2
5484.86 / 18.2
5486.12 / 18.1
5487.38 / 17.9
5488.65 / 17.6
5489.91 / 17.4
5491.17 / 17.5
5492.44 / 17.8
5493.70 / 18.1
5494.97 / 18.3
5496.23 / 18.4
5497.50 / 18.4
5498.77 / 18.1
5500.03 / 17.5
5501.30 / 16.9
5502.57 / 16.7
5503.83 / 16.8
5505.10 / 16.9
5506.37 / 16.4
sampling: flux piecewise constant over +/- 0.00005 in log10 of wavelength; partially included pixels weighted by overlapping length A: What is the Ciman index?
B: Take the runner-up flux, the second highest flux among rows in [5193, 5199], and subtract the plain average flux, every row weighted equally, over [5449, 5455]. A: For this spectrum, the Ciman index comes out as -5.2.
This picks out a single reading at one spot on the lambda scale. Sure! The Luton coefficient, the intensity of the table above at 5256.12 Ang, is 14.6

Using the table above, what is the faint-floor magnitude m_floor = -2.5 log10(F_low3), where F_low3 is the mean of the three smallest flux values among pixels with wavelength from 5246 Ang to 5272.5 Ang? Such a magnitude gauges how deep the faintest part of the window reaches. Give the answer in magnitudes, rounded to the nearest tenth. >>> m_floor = -2.5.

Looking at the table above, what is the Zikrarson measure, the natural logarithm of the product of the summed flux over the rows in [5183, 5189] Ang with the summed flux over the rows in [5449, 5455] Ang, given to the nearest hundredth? 8.50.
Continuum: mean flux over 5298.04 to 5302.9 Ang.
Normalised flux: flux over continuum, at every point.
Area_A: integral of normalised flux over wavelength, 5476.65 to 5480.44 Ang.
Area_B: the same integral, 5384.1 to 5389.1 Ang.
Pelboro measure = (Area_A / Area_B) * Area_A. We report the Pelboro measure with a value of 4.1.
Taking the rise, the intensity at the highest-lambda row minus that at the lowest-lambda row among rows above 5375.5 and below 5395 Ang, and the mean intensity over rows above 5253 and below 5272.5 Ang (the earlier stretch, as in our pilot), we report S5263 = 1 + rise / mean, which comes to 1.07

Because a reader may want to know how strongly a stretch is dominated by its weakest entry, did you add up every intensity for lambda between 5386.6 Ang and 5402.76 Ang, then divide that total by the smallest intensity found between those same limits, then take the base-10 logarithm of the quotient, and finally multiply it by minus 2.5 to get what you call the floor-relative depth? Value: -2.90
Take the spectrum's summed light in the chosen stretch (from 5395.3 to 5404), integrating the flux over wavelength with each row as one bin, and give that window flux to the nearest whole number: 131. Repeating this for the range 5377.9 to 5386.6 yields 129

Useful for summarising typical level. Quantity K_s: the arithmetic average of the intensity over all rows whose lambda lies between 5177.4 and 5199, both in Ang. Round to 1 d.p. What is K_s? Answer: 11.9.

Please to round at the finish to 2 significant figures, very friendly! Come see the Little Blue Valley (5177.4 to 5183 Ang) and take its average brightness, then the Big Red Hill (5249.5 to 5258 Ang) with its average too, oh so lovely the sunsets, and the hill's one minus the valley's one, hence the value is 1.2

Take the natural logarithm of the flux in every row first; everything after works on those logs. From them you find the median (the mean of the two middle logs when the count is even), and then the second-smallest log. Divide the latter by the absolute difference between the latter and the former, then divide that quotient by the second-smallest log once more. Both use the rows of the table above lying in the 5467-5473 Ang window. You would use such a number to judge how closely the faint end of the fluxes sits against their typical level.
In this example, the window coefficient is 21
